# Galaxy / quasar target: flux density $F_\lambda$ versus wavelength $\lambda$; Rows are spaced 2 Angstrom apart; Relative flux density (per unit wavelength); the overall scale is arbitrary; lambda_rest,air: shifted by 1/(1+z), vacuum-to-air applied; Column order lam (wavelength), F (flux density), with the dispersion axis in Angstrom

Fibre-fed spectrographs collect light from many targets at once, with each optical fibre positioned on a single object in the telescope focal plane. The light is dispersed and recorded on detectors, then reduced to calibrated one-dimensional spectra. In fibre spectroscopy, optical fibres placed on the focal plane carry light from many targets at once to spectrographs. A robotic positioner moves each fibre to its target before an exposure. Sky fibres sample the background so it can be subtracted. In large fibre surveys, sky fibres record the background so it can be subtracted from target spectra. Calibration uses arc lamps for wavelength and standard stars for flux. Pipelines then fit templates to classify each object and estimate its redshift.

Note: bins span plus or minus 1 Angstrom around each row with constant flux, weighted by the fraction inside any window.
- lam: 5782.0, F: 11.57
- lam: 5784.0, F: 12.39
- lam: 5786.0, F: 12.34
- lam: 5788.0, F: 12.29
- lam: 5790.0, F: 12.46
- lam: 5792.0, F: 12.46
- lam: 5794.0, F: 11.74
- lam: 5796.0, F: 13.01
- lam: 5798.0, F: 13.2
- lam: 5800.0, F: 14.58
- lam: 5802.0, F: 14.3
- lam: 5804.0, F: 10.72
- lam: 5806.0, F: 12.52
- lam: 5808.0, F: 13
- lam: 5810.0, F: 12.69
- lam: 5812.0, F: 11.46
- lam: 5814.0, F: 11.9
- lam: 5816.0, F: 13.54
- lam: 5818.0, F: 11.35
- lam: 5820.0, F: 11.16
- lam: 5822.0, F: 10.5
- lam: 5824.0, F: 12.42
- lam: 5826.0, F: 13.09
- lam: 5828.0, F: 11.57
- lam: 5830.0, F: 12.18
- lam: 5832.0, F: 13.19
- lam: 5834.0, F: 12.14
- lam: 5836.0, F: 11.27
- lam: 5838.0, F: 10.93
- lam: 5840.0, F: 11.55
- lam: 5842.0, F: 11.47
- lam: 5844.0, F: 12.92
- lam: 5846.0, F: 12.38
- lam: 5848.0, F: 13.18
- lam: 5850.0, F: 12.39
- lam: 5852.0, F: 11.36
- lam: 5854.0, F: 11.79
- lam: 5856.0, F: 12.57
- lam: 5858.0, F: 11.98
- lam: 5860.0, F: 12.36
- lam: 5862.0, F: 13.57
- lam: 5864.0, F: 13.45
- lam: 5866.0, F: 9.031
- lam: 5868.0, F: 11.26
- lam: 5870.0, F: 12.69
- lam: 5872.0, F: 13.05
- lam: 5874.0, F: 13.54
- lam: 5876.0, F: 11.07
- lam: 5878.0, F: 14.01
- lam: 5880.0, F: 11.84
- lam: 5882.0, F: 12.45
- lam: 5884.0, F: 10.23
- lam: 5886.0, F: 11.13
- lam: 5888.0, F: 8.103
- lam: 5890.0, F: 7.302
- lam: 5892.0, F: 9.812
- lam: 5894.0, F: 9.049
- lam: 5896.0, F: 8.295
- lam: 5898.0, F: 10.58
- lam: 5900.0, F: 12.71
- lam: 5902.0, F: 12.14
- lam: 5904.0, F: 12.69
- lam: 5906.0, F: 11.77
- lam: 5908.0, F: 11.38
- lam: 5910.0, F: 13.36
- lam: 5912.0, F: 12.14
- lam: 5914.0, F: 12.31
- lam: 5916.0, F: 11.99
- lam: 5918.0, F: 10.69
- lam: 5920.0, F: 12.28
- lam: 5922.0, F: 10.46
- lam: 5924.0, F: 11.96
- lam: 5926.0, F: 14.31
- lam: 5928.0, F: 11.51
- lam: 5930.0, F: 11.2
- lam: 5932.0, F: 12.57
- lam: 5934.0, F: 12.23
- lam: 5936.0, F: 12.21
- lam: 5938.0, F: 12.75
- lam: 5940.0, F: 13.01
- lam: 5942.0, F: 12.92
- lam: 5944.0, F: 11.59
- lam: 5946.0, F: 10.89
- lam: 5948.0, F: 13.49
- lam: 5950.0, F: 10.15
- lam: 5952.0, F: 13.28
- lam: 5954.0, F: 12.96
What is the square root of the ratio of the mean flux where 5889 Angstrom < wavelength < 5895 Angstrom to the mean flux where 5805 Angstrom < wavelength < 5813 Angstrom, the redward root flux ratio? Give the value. 0.84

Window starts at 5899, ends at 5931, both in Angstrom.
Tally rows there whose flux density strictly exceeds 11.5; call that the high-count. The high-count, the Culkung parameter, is 12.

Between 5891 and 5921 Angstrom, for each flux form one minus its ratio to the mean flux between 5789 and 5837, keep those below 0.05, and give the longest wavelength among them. 5920.0 Angstrom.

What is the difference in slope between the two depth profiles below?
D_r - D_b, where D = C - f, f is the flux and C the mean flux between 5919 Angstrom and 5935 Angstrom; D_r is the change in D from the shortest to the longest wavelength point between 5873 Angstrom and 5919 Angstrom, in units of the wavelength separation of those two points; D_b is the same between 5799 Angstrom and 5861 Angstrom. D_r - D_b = 0.0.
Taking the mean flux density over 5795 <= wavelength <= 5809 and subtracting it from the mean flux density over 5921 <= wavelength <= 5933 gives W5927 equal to -1.0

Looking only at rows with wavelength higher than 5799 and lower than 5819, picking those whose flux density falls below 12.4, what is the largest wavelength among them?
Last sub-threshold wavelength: 5818.0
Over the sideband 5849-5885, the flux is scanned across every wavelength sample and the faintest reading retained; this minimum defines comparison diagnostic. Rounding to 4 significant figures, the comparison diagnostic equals 9.031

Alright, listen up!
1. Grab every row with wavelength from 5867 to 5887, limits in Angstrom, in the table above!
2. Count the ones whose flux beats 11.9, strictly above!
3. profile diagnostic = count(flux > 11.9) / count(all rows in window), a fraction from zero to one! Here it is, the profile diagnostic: 0.500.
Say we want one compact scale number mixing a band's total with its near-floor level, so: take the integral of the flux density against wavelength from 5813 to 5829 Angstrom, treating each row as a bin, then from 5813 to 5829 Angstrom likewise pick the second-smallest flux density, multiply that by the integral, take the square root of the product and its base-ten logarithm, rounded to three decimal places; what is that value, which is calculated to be 1.664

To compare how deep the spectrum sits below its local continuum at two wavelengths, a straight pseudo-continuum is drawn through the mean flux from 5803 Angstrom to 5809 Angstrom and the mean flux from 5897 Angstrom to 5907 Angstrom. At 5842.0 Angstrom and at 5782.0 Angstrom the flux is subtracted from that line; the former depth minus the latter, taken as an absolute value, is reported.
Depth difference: 0.0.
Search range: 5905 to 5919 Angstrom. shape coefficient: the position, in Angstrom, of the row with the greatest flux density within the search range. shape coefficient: 5910.0 Angstrom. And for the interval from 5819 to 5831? 5826.0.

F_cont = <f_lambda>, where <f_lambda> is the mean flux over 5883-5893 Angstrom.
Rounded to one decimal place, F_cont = 9.3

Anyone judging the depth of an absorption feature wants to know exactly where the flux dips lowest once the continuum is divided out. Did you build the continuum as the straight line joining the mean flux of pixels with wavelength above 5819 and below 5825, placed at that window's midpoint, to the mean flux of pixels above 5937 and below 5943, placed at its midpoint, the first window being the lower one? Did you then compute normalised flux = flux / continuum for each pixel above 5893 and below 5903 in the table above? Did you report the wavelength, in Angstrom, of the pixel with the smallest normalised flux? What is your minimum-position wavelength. 5896.0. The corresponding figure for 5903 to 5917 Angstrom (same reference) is 5908.0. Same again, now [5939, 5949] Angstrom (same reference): 5946.0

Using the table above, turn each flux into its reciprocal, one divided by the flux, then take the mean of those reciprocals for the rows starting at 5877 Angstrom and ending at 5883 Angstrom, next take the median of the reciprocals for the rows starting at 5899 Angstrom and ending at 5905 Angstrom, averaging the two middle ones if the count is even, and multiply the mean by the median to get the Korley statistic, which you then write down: 0.0062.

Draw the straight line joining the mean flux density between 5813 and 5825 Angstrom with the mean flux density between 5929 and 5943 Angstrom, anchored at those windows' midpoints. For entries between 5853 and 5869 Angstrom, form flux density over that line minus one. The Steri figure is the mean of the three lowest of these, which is -0.111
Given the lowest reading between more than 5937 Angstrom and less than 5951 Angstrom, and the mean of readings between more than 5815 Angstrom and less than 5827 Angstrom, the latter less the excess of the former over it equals 13.9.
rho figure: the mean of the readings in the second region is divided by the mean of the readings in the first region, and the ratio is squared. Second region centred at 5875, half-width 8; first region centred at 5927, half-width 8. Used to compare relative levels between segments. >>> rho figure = 1.07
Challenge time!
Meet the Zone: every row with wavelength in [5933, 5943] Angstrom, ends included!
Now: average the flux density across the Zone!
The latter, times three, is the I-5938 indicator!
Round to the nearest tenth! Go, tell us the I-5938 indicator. 37.9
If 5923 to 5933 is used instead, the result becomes 36.9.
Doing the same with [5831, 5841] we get 35.4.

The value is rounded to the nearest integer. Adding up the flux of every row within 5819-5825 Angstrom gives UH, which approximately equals 34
